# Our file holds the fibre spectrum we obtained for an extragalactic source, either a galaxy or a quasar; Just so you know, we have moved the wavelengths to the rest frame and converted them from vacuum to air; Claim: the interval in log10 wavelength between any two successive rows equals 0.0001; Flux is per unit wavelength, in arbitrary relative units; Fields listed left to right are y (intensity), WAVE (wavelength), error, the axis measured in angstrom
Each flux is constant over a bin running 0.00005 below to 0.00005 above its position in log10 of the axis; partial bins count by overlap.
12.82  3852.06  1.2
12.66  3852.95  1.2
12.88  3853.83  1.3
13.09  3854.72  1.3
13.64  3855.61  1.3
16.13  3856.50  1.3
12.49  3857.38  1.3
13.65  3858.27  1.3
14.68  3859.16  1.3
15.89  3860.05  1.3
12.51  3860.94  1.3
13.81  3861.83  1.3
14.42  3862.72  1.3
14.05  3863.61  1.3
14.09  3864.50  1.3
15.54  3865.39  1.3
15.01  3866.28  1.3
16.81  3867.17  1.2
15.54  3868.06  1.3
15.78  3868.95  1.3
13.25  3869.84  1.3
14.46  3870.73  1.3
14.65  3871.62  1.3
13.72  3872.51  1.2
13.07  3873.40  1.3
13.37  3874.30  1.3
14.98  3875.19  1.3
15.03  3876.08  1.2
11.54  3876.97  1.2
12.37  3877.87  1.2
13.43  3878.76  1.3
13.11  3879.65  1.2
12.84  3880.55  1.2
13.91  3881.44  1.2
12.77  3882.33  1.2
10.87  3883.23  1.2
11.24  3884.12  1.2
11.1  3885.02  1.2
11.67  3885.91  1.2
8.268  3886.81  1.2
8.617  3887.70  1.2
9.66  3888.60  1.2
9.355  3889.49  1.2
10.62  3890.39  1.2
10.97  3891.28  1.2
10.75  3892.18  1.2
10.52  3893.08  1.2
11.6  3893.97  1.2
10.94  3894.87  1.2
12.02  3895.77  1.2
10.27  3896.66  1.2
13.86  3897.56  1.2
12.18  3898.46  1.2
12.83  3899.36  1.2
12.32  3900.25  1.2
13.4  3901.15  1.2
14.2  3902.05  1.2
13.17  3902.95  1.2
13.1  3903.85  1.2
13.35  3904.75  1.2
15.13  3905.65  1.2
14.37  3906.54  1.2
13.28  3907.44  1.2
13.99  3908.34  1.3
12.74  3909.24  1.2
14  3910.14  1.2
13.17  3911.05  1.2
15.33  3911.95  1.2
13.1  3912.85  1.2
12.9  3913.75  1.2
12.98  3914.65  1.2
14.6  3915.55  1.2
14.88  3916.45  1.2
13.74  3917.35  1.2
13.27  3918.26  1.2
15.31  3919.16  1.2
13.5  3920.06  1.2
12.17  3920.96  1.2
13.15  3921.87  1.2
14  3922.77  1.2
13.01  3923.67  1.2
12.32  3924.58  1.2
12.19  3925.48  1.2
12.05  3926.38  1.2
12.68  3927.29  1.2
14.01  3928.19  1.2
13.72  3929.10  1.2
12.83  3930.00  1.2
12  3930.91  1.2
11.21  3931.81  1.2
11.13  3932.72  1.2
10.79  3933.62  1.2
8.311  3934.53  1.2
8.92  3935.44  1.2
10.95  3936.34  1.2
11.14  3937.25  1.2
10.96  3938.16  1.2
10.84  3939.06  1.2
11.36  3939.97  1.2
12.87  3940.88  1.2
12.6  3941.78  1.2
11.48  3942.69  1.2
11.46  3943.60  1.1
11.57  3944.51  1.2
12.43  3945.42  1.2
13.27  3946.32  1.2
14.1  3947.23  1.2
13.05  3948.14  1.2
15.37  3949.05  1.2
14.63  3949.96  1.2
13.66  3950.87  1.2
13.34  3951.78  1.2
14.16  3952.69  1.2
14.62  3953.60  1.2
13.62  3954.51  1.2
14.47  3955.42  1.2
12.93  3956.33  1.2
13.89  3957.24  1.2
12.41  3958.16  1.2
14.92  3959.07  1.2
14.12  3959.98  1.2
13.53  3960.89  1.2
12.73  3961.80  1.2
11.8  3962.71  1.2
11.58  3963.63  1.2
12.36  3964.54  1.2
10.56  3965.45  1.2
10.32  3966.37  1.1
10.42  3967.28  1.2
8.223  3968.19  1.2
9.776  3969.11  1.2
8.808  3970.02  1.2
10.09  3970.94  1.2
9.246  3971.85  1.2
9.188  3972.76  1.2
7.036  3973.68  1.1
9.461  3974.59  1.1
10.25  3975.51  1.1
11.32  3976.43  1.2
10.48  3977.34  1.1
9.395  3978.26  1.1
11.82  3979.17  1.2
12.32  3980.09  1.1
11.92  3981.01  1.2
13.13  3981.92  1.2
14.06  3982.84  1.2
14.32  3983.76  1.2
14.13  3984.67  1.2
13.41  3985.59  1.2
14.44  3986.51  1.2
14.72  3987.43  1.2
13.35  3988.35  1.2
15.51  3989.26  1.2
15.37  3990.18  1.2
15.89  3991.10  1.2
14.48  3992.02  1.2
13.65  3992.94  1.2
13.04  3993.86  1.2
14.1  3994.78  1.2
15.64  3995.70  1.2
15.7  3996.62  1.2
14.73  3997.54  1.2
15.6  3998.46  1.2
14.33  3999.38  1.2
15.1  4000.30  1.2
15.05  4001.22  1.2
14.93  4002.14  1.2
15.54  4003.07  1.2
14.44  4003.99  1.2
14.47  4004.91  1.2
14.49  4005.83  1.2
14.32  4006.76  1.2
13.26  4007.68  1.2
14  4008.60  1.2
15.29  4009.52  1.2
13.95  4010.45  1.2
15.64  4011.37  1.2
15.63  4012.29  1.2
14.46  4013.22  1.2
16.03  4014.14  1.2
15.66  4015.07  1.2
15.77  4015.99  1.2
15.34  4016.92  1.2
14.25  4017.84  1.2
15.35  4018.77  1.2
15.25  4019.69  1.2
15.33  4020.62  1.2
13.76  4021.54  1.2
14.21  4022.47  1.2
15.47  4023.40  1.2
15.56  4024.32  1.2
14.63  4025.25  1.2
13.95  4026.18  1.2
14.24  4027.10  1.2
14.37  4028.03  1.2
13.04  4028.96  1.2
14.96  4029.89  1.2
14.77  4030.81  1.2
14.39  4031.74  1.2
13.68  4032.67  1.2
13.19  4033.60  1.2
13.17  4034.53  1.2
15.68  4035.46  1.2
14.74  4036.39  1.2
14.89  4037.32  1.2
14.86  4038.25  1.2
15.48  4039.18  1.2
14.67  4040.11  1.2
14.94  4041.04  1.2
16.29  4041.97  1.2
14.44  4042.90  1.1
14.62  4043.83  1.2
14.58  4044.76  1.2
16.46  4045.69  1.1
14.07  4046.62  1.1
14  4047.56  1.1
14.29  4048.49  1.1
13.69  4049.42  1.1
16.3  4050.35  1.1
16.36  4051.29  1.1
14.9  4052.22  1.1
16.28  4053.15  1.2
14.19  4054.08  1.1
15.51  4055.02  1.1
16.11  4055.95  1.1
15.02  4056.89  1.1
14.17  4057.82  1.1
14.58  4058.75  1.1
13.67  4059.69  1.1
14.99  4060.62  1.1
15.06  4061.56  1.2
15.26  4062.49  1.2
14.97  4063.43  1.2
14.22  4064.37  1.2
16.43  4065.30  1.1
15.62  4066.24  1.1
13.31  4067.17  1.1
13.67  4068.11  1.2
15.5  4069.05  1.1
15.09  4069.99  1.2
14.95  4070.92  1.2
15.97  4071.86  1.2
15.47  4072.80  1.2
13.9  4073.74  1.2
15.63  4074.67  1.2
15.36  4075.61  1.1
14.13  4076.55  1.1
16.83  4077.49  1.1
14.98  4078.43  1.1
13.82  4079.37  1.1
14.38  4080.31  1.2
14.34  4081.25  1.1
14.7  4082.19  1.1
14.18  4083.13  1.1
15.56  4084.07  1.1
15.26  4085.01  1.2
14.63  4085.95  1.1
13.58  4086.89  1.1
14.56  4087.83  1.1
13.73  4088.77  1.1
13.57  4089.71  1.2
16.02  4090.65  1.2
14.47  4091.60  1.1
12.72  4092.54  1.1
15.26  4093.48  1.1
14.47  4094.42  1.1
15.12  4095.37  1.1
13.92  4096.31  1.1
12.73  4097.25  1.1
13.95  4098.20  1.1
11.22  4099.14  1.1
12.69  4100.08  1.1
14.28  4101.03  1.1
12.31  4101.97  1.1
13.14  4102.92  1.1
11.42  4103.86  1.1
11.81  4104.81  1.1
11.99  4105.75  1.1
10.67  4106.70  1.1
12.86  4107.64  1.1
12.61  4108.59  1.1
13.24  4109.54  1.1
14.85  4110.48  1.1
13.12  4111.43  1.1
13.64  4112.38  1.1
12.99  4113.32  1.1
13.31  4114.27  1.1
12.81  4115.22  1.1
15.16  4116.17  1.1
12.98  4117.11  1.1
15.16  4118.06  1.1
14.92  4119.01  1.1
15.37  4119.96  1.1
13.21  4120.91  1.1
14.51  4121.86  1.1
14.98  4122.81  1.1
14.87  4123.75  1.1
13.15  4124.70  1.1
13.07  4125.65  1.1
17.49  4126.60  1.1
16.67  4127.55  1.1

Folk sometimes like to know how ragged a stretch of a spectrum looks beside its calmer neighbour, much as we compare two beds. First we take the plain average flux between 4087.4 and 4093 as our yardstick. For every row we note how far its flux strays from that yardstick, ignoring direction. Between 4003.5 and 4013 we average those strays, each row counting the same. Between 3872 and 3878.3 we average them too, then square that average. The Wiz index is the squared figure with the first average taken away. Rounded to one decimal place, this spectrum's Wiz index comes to 0.8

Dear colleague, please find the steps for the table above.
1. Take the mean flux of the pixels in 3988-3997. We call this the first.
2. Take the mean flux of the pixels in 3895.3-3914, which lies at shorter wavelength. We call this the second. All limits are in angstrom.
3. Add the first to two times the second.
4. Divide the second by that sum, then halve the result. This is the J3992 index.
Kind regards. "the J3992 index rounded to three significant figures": 0.161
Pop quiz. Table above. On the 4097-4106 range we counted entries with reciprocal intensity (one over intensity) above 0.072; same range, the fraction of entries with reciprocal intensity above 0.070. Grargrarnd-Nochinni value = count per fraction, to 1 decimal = 8.0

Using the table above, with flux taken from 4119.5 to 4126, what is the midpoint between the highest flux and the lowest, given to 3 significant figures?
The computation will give 14.2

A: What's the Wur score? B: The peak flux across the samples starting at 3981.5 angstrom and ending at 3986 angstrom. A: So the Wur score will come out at 14.32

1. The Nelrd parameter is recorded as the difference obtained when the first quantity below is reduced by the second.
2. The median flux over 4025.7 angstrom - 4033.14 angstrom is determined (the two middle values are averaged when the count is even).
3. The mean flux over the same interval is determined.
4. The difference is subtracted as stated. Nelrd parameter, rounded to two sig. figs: 0.13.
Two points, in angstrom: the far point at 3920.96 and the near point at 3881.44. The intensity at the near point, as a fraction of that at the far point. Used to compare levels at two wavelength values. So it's 1.14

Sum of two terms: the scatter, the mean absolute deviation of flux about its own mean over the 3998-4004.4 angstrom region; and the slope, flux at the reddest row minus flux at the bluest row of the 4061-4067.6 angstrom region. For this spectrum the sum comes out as -1.4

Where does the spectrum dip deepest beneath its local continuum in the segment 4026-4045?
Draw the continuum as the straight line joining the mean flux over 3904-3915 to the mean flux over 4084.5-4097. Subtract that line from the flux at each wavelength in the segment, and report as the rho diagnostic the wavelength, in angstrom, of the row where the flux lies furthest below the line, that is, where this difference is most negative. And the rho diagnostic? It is 4028.96 angstrom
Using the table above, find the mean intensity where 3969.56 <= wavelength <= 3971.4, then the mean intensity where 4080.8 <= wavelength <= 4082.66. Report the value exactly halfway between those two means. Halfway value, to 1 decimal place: 12.0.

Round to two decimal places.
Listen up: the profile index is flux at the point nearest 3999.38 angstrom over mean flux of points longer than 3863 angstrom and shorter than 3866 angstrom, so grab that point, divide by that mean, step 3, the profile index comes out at 0.98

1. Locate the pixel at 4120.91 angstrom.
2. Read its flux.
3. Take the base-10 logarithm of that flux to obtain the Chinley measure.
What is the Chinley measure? 1.12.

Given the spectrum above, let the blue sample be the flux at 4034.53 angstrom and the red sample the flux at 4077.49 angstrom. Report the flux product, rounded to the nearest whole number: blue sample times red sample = 222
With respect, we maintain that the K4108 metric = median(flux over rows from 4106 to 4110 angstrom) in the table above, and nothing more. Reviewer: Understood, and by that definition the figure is 12.7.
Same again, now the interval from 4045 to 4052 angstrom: 14.3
